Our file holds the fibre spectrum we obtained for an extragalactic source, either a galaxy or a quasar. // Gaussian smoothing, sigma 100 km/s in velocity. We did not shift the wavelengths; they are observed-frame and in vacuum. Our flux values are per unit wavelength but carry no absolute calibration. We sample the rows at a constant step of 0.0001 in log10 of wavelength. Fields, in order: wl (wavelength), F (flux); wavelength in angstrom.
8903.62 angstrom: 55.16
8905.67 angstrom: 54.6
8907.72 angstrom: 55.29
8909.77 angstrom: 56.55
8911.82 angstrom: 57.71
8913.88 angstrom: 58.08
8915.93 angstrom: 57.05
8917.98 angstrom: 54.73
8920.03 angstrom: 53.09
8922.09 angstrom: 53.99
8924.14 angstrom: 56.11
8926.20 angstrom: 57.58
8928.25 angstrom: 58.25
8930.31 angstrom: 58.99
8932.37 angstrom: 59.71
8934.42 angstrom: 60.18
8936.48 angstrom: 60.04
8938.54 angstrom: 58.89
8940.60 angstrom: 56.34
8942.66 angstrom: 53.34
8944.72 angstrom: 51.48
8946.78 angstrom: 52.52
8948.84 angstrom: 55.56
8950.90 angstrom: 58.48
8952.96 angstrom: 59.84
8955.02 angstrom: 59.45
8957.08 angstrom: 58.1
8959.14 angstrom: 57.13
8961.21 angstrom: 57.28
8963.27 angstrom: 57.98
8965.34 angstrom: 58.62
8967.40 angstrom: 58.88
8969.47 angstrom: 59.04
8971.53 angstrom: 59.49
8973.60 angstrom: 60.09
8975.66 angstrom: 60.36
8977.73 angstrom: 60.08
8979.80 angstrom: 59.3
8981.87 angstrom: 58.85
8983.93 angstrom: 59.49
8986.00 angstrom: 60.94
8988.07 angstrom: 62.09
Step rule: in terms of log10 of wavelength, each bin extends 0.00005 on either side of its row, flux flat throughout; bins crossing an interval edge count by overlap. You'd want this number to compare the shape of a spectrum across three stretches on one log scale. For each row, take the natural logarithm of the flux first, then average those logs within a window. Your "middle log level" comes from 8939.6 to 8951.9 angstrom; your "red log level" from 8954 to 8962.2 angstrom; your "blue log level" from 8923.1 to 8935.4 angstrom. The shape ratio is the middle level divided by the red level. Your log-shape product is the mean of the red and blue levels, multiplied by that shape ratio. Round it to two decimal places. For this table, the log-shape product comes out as 4.00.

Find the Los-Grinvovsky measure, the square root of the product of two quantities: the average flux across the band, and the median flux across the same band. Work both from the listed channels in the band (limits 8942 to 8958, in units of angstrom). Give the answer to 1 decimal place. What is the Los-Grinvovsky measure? 56.5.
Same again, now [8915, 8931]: 56.4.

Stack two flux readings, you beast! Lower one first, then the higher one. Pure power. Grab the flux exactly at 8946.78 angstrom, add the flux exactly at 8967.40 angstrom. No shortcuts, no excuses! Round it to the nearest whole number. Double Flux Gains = 111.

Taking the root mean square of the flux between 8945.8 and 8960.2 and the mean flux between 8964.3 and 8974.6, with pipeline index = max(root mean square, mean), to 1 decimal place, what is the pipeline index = 59.2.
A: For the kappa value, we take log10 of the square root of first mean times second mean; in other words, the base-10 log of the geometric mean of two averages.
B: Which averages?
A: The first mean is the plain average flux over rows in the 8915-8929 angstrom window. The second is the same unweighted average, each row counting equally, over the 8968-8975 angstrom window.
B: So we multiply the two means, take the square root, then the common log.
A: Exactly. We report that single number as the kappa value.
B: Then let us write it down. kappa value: 1.76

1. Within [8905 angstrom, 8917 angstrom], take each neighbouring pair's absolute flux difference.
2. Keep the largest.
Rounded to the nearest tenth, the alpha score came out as 1.3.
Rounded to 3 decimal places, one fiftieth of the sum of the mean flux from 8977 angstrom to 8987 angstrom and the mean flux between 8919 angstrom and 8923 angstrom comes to 2.265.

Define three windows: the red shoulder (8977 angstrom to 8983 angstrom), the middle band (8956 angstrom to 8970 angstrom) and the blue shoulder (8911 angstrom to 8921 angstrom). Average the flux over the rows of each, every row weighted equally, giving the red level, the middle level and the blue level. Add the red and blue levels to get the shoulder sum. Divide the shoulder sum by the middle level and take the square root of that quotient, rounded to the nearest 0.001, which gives 1.410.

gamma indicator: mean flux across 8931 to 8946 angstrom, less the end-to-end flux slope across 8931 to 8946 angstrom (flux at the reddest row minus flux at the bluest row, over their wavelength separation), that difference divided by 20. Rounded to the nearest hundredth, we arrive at 2.89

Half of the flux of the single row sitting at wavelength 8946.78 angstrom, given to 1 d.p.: 26.3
